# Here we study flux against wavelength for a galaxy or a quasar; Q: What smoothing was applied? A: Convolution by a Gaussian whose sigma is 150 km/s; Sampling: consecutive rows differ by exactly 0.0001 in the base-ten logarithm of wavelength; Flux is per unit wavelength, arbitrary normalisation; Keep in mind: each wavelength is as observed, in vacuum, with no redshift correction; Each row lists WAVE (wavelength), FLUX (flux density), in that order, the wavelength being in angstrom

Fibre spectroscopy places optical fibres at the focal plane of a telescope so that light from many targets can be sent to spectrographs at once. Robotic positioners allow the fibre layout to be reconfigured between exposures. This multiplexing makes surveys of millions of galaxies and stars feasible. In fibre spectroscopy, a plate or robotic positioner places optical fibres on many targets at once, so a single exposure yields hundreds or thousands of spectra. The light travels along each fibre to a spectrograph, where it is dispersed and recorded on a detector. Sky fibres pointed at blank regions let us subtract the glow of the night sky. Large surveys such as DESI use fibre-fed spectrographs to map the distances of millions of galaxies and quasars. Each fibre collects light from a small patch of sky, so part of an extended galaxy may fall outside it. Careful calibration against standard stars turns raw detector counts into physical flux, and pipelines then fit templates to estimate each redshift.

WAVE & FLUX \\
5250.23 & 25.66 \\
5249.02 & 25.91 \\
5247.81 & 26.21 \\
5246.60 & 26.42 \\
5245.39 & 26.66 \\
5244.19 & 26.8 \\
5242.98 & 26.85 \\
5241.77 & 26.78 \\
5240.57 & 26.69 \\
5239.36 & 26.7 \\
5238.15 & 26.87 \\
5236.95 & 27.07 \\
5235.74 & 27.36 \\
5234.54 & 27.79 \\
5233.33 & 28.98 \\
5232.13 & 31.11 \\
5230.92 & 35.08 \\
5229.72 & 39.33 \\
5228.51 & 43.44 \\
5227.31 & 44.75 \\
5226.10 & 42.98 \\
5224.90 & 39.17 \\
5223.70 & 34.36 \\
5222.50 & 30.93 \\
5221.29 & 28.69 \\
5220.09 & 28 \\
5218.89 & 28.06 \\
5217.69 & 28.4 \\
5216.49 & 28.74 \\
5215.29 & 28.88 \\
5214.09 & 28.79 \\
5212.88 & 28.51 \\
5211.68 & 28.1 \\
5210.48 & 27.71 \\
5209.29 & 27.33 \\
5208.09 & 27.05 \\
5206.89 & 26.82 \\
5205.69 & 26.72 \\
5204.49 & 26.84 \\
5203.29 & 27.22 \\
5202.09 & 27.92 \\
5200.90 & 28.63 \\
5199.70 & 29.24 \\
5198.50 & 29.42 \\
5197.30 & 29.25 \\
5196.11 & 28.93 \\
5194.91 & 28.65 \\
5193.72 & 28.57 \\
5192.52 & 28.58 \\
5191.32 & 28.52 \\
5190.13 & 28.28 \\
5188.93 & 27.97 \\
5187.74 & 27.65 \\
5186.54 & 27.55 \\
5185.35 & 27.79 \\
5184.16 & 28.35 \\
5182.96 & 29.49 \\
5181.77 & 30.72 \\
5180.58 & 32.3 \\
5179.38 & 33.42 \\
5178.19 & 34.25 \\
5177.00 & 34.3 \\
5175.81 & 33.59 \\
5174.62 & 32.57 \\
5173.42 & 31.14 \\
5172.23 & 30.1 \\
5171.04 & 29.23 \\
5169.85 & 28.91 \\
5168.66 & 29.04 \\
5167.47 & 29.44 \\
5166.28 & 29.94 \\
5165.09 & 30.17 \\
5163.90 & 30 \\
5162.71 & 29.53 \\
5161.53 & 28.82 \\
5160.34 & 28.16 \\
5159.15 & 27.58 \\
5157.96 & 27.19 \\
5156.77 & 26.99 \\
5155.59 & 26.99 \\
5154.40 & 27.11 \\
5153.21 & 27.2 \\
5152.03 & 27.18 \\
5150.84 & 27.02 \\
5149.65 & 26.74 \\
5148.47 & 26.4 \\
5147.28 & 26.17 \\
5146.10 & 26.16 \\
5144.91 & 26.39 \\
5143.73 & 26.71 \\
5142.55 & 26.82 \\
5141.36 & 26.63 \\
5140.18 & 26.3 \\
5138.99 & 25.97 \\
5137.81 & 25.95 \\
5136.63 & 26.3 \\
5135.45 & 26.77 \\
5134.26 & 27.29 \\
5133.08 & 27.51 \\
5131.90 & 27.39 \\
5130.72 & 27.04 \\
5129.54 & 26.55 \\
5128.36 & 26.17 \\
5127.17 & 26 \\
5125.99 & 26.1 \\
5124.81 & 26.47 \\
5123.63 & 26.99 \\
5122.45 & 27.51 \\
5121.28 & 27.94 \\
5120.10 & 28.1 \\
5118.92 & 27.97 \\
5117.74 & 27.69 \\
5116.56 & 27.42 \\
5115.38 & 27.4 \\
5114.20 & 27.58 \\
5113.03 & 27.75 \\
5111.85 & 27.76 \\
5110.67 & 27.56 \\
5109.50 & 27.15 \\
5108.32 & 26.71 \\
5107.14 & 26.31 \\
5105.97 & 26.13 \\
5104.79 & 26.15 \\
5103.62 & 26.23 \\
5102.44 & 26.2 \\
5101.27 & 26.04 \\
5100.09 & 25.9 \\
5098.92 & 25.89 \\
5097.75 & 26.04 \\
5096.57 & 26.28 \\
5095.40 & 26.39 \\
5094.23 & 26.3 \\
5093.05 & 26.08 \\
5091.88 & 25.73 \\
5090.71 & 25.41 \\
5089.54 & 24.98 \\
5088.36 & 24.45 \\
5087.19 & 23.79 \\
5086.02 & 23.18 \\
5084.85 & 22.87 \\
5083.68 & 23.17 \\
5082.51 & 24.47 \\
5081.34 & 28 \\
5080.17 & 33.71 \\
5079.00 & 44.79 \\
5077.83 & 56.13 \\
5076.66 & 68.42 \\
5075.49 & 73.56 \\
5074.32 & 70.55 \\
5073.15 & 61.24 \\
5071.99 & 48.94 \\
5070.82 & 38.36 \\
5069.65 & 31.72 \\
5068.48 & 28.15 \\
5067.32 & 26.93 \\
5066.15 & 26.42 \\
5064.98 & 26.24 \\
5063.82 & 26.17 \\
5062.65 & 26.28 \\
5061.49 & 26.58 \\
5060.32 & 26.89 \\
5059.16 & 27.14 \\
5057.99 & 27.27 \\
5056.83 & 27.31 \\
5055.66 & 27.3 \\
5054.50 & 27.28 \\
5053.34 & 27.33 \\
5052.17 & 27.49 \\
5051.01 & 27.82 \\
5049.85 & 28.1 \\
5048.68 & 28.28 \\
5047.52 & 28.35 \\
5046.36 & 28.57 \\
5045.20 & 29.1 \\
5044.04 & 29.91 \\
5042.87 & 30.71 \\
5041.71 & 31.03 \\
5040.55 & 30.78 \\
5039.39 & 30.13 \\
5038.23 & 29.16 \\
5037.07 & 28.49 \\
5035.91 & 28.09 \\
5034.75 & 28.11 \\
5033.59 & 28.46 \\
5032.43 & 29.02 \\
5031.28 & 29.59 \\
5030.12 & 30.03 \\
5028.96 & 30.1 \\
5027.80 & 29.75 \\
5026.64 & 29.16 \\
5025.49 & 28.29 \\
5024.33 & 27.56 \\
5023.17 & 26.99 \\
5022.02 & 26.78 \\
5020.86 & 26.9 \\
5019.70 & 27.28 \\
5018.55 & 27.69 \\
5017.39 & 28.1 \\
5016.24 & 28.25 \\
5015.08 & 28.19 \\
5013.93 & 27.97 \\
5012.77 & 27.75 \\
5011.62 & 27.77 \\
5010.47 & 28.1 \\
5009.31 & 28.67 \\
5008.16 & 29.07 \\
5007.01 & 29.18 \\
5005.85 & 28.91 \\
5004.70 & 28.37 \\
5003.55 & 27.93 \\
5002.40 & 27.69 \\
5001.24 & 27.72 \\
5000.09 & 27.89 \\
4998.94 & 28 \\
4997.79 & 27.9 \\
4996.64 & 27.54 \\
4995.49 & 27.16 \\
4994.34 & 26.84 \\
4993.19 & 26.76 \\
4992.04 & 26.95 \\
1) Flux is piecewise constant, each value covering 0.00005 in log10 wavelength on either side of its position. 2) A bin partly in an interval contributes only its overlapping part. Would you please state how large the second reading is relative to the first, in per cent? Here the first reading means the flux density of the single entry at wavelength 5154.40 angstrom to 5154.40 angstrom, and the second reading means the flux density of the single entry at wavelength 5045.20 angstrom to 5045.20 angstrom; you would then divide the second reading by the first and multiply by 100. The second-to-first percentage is 107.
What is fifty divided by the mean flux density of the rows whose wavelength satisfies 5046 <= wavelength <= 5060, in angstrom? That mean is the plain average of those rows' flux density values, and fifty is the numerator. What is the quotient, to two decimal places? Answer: 1.81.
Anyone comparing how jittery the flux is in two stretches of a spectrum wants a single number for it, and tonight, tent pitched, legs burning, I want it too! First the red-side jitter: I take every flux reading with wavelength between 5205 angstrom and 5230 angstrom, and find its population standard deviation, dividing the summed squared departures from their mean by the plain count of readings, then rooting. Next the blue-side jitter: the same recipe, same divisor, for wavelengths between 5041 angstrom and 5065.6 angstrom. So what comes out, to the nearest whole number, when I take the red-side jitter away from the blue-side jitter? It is -5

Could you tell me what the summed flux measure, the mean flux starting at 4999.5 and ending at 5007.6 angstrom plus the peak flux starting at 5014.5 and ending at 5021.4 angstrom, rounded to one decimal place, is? 56.5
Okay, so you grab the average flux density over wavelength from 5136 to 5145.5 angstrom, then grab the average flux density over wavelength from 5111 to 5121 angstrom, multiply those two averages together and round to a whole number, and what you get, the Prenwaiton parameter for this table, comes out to 731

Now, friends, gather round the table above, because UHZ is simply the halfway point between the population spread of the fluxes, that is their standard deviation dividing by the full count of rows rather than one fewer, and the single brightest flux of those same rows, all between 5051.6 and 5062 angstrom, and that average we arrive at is 13.9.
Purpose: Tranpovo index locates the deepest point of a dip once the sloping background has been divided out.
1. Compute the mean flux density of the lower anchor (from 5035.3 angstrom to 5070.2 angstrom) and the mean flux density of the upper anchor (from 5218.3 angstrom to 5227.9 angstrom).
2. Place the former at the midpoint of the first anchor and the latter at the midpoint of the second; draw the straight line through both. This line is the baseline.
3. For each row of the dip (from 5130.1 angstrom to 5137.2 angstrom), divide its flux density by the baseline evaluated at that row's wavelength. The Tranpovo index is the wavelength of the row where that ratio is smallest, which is 5136.63 angstrom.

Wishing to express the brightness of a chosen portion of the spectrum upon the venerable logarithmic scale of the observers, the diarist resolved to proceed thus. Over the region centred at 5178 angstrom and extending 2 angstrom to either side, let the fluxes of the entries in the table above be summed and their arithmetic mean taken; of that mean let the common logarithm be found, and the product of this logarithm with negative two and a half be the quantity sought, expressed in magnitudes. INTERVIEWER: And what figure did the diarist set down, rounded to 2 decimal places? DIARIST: -3.83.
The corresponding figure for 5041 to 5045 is -3.71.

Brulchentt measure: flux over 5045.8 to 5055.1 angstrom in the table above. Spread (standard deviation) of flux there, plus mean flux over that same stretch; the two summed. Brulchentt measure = 28.4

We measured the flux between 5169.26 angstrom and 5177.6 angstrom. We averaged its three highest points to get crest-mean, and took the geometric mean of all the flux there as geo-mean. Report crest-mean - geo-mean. 2.1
